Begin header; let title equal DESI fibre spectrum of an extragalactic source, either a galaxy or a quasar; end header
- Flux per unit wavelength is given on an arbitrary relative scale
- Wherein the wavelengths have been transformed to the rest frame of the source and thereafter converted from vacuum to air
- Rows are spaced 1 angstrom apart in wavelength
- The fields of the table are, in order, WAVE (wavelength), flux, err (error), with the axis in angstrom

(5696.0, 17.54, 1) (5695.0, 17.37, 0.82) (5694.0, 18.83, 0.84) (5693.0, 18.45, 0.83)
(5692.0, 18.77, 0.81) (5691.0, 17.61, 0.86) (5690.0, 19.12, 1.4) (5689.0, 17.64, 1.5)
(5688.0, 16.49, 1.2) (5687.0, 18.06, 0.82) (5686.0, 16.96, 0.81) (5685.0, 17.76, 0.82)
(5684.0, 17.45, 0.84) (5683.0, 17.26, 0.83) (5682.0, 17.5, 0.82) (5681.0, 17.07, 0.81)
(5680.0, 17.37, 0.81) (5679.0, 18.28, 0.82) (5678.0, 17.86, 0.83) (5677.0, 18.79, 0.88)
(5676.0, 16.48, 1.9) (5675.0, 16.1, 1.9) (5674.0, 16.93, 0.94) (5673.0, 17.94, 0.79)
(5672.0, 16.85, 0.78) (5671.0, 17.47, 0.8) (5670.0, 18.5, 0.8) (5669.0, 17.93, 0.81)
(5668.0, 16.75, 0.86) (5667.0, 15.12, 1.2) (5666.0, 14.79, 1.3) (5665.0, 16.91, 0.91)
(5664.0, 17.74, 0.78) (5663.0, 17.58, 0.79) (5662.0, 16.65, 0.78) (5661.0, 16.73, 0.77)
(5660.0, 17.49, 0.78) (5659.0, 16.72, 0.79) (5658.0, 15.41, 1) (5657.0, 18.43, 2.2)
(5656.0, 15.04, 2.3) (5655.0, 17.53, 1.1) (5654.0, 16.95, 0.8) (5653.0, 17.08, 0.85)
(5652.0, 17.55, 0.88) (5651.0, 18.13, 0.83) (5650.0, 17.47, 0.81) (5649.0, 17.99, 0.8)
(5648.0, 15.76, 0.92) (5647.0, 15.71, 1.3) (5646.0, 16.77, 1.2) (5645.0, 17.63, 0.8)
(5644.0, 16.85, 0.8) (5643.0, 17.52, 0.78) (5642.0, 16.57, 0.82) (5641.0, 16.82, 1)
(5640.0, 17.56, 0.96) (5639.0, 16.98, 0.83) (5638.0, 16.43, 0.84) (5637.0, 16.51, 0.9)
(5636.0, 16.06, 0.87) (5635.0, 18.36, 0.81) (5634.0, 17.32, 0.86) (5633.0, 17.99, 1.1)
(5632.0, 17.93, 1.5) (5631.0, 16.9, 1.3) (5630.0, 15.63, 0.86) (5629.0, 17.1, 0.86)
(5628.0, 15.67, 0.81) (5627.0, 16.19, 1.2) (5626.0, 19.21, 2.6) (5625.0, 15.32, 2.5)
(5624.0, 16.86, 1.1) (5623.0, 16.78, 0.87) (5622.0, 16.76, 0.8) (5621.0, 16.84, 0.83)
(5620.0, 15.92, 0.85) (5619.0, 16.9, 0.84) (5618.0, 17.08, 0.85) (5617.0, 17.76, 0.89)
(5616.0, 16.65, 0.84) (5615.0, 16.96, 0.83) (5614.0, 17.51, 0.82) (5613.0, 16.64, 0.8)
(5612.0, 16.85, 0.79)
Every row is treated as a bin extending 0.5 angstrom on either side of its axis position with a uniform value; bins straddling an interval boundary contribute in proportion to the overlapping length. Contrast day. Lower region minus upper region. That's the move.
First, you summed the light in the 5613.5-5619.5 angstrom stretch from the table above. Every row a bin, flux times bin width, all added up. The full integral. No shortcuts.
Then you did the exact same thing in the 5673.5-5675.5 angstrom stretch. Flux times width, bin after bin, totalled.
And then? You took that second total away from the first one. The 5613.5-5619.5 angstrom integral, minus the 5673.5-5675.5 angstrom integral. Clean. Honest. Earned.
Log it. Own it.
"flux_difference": 70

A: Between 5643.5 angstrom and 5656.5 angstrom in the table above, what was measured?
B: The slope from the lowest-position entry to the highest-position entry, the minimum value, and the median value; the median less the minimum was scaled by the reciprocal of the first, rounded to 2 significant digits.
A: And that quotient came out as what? -14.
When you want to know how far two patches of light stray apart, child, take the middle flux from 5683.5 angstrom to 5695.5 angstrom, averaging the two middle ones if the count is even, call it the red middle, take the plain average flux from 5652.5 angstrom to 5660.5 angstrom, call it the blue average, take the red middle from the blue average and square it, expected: 0.75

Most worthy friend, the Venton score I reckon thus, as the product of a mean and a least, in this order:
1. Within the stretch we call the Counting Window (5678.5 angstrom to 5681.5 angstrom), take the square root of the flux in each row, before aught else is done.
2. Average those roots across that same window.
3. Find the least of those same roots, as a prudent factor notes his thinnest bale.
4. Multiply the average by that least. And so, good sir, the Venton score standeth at 17.3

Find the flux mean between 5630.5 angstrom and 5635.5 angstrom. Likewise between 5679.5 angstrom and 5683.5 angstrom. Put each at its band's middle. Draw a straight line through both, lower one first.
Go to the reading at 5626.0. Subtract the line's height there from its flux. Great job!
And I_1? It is 1.5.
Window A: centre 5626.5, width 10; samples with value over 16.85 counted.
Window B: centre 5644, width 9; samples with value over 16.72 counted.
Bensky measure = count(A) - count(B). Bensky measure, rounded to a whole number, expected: -2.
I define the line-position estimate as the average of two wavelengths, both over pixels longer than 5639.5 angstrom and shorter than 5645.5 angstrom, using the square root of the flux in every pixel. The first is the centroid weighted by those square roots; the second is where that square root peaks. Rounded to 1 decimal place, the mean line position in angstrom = 5643.8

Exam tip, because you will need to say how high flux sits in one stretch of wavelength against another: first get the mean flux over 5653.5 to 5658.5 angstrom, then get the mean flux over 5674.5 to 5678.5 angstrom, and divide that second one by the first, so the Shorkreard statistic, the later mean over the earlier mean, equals 1.04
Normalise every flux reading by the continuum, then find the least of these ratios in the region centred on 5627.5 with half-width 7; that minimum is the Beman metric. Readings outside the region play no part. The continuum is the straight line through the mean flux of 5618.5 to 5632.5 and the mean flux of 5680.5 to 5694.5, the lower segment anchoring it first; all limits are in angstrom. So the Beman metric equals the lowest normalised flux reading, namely 0.917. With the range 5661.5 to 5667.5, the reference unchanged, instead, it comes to 0.849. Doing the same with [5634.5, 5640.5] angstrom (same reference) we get 0.951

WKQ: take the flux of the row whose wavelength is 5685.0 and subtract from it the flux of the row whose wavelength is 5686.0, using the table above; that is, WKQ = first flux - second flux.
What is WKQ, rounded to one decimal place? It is 0.8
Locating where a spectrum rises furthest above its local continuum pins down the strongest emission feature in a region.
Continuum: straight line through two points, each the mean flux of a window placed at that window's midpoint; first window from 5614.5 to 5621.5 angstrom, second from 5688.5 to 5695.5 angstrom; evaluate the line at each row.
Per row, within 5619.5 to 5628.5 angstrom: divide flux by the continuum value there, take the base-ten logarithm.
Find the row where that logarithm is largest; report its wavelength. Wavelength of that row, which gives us 5626.0 angstrom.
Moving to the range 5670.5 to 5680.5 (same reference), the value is 5677.0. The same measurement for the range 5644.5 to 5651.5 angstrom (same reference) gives 5651.0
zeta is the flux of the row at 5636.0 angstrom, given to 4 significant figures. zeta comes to 16.06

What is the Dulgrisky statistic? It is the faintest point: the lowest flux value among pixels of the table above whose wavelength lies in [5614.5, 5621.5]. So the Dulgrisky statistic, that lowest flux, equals 15.92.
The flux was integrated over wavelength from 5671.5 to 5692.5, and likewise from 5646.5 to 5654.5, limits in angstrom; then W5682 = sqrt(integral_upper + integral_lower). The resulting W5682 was 22.5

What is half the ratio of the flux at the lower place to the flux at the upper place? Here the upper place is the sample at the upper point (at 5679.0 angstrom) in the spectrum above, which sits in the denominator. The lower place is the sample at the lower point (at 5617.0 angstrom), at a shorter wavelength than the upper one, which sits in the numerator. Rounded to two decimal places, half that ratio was 0.49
